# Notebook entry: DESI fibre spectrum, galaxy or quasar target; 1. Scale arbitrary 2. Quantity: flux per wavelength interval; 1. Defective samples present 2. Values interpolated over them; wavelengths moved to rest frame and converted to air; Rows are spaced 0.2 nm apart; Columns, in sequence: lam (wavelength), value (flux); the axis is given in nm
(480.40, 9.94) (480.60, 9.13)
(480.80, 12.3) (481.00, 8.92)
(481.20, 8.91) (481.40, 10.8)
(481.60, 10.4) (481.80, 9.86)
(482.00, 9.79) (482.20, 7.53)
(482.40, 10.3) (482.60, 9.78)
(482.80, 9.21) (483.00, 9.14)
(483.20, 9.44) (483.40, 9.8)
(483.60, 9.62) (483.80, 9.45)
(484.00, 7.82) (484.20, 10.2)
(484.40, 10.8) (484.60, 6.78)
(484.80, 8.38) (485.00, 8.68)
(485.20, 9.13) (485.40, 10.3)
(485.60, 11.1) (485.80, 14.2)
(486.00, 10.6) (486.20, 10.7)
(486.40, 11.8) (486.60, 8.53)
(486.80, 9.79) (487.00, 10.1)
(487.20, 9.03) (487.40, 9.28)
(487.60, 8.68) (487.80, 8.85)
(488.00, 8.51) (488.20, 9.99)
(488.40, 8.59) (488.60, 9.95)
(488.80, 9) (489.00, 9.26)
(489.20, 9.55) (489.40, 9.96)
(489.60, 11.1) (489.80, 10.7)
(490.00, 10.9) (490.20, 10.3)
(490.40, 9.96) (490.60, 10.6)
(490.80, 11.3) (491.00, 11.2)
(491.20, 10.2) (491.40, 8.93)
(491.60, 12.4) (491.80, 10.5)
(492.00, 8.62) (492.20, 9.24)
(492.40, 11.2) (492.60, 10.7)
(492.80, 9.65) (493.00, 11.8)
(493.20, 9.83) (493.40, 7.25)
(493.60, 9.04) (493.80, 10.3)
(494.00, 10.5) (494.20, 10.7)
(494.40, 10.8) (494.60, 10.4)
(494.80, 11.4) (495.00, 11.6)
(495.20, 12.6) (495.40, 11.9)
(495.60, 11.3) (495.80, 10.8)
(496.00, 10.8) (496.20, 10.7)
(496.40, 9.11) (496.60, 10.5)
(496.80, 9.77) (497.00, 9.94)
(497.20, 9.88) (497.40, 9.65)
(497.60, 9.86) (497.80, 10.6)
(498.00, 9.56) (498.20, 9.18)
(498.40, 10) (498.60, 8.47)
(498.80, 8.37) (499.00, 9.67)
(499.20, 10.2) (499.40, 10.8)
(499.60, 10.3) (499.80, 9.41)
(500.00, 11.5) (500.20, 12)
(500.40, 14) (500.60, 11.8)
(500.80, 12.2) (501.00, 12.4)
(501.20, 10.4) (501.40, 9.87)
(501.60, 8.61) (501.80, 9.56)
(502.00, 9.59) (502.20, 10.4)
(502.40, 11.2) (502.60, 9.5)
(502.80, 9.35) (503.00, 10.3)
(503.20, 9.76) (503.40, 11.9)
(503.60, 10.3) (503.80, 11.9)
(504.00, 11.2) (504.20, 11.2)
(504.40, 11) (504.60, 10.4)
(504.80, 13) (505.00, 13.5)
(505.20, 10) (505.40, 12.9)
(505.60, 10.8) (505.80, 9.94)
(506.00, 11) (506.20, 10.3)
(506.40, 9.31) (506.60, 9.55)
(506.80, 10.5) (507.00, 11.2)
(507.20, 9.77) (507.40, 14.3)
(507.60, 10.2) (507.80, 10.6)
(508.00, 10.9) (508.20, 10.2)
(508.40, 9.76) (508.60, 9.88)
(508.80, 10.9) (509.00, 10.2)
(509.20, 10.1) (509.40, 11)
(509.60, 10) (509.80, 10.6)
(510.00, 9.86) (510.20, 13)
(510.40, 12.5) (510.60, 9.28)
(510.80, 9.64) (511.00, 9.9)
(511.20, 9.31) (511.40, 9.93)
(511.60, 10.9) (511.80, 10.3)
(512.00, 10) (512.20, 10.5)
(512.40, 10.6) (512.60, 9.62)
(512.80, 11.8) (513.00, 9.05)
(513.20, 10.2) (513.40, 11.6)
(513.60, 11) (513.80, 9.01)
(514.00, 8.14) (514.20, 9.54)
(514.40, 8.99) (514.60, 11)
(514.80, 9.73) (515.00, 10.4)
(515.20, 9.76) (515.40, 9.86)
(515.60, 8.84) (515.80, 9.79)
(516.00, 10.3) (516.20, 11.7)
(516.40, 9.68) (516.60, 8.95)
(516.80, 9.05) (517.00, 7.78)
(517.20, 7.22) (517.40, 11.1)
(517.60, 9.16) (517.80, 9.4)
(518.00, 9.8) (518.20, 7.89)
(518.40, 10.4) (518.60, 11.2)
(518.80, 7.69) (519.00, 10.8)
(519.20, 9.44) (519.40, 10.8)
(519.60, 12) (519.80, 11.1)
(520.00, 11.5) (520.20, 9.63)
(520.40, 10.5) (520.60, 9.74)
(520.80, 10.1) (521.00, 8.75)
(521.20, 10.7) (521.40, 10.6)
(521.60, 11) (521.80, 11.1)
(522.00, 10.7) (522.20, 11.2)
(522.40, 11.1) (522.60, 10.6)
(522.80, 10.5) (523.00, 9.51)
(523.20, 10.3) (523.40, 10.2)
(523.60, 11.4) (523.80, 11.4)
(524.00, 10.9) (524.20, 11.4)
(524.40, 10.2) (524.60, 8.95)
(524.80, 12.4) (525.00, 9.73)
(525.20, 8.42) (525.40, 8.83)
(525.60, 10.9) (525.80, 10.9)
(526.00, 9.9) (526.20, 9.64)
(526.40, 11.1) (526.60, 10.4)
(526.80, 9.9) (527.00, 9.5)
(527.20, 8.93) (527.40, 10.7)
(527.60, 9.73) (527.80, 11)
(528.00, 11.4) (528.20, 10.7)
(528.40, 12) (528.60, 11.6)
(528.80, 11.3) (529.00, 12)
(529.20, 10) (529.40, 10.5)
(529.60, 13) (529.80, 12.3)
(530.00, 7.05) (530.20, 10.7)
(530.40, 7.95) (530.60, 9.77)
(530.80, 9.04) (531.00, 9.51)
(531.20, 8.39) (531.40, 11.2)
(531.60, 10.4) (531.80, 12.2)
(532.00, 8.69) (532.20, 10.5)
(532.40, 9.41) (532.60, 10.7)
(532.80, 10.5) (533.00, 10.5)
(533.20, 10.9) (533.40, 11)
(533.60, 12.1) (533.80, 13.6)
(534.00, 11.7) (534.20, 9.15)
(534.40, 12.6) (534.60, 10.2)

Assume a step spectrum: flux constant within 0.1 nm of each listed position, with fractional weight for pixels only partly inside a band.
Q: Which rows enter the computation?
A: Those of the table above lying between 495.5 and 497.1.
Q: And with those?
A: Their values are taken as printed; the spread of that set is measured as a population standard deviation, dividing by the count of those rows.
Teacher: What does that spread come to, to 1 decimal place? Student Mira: 0.7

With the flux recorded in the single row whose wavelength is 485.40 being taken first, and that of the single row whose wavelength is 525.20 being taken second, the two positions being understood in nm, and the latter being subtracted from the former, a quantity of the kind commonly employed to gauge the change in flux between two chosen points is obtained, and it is 1.9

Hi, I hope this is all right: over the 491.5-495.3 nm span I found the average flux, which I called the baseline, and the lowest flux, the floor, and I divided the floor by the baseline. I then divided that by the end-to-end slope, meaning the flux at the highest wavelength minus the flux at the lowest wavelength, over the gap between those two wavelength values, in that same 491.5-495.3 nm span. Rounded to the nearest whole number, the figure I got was 12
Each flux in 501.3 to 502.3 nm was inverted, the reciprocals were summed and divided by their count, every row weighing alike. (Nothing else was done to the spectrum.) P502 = 0.104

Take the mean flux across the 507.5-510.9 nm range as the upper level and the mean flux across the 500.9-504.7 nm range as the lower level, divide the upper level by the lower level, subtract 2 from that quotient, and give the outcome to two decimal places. -1.00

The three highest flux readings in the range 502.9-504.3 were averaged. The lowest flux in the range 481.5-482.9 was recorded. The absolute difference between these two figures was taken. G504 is 4.1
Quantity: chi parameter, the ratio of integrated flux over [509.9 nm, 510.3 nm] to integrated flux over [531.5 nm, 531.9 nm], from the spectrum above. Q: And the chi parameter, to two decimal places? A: 1.01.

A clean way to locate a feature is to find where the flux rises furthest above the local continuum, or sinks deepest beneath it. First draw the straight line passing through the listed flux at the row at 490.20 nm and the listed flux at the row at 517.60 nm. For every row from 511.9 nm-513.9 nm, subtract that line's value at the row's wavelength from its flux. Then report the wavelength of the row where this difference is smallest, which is 513.80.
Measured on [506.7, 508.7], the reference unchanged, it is 507.20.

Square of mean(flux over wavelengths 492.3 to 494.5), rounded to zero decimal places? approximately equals 103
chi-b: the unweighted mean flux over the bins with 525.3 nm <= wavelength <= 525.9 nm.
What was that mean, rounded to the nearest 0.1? 10.2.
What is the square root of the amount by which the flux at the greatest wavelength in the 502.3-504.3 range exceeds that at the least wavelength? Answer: 0.0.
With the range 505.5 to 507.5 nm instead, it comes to 1.9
